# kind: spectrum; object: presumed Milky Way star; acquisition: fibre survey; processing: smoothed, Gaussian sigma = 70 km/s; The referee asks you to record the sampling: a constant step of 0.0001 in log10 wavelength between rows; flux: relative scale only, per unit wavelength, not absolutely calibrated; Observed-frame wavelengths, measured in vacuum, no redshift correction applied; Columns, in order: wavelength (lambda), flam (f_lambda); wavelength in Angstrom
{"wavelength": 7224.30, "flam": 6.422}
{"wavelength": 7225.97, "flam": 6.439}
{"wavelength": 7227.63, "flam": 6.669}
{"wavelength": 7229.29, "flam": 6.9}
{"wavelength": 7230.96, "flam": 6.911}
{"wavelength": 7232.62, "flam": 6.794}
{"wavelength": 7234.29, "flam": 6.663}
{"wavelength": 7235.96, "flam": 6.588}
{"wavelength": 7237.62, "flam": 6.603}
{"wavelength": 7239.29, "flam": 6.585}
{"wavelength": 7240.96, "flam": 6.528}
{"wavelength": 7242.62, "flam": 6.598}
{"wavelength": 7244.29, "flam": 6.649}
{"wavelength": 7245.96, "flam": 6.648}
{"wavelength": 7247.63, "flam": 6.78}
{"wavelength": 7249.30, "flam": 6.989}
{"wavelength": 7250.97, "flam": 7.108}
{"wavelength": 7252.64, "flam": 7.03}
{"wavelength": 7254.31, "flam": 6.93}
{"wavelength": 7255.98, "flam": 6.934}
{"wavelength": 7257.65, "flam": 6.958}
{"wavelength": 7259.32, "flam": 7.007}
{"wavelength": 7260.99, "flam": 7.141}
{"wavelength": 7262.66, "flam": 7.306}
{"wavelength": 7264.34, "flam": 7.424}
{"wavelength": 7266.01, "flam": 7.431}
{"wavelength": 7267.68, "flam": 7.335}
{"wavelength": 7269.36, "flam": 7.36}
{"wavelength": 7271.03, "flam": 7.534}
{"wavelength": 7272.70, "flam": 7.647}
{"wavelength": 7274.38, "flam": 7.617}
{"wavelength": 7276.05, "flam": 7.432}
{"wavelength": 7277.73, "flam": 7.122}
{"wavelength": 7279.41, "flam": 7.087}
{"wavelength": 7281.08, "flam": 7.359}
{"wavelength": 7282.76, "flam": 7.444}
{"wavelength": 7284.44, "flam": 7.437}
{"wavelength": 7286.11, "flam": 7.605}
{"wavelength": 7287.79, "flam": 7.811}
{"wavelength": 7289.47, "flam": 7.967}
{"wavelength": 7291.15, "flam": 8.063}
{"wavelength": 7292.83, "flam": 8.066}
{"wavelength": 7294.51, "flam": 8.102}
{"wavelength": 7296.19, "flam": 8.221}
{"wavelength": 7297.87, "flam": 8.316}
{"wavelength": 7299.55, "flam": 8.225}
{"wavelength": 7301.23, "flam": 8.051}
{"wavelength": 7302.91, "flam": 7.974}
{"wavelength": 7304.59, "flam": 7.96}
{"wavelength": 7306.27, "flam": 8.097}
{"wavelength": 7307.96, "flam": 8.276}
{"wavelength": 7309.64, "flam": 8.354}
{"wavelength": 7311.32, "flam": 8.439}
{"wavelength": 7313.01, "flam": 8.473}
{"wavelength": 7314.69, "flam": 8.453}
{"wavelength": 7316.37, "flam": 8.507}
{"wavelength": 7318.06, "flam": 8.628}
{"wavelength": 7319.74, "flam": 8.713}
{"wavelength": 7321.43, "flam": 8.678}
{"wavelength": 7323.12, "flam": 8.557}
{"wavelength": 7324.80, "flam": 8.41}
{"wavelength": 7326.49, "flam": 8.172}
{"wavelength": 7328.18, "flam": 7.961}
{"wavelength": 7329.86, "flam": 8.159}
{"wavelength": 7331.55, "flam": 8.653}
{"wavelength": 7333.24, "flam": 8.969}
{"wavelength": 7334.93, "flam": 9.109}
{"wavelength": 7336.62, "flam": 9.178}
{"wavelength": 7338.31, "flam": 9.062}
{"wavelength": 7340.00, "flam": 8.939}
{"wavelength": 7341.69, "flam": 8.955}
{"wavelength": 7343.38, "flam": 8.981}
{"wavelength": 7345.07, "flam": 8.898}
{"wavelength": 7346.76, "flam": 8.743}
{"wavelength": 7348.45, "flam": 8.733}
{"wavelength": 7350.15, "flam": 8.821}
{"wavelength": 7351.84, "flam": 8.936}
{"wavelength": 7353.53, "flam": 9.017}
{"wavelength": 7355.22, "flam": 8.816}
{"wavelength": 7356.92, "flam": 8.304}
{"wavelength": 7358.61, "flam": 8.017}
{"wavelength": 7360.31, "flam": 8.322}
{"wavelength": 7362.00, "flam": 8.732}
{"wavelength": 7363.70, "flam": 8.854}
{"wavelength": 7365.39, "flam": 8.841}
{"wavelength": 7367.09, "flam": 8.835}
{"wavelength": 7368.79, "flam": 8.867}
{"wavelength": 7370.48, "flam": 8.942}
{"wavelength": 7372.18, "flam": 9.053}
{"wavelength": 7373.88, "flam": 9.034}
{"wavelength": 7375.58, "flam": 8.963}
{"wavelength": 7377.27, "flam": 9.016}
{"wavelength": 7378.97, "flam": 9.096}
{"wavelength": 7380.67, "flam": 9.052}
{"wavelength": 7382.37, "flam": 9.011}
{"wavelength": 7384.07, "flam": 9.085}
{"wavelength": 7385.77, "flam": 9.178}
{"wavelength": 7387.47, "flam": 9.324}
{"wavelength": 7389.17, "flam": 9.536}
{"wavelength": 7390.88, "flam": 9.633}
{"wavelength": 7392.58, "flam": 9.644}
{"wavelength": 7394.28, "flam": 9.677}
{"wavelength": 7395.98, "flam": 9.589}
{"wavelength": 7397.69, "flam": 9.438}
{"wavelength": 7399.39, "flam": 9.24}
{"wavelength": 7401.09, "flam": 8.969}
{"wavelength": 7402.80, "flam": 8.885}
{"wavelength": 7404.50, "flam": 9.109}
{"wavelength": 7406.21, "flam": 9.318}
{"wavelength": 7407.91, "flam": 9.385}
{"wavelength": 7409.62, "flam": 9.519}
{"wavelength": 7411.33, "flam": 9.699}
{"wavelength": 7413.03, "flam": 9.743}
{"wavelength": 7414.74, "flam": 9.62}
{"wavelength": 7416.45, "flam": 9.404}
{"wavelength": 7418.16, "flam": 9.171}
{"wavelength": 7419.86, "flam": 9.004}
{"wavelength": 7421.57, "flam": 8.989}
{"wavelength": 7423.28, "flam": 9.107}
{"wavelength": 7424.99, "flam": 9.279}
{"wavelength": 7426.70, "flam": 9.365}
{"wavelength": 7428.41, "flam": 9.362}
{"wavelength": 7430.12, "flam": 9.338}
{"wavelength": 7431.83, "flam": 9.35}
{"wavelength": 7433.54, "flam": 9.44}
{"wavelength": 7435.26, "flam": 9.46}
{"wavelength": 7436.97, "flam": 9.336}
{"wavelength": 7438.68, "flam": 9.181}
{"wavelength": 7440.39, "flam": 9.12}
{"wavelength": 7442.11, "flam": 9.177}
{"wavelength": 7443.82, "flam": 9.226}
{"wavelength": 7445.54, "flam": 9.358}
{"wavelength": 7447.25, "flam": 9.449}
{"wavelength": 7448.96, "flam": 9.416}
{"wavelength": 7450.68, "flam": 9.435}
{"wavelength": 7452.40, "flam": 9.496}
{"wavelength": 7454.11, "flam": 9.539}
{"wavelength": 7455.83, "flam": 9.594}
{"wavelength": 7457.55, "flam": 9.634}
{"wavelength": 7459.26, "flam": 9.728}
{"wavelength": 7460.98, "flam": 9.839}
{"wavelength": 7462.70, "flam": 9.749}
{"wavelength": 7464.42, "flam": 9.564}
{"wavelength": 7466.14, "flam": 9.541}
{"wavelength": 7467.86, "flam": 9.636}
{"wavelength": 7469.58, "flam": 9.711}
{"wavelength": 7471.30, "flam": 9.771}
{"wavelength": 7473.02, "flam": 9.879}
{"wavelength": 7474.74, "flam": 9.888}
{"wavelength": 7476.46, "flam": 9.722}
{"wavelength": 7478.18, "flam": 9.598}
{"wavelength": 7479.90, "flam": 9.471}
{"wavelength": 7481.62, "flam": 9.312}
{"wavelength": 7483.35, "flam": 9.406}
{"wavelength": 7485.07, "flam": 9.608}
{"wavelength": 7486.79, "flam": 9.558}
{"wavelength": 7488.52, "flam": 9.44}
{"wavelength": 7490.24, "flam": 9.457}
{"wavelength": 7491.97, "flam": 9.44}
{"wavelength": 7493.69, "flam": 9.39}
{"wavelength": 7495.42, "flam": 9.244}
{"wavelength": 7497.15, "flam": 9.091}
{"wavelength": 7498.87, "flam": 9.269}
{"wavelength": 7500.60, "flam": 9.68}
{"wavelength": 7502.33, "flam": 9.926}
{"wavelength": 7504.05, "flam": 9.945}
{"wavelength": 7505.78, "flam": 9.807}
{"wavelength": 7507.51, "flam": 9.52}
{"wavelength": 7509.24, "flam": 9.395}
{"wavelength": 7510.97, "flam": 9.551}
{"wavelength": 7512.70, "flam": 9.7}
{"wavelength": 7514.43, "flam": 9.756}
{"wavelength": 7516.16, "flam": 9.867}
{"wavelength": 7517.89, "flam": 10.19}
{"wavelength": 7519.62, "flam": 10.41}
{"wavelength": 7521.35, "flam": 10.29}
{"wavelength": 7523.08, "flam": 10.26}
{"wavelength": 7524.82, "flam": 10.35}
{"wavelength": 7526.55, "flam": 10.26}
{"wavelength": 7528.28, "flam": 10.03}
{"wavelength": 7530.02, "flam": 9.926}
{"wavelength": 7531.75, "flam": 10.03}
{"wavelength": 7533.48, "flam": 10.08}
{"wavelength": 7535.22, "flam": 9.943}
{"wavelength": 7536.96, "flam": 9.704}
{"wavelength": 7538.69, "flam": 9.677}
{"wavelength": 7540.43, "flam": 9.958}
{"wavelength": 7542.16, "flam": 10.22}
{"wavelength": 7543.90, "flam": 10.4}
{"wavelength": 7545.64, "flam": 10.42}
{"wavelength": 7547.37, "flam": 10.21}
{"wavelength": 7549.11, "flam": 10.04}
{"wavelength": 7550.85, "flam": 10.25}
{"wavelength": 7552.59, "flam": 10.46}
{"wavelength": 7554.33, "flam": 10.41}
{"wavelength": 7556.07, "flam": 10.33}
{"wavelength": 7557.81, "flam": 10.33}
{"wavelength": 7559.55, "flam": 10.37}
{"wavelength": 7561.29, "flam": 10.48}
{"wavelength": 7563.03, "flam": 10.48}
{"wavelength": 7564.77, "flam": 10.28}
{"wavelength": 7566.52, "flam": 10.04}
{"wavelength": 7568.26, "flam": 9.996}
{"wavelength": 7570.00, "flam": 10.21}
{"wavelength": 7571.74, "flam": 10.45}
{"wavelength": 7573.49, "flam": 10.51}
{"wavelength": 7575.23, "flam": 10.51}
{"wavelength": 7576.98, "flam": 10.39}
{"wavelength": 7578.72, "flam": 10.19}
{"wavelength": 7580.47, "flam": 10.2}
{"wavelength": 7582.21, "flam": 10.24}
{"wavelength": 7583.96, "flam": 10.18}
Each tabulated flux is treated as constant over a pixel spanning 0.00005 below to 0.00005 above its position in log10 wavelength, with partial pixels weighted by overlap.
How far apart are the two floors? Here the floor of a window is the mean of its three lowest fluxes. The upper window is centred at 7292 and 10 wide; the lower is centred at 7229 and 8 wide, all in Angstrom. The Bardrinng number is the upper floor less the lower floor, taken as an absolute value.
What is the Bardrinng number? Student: 1.3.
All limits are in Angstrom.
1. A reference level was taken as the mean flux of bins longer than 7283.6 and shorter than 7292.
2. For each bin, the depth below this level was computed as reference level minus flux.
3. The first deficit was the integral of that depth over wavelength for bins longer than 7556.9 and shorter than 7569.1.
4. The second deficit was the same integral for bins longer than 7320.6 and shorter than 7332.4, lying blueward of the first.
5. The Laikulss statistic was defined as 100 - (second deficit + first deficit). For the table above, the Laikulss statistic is 138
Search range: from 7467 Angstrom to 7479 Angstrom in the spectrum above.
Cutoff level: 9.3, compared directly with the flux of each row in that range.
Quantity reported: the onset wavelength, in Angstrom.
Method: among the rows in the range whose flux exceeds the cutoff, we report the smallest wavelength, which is 7467.86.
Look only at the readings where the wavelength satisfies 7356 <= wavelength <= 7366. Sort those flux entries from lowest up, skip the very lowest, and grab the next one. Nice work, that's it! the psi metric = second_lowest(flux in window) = 8.304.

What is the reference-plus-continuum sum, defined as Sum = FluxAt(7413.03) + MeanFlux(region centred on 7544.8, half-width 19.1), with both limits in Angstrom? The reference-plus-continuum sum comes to 19.9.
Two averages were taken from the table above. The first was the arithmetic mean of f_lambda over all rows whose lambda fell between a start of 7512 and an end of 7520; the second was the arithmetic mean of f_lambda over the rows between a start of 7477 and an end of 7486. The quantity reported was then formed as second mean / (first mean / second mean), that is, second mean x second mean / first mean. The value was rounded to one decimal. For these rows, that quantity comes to 9.0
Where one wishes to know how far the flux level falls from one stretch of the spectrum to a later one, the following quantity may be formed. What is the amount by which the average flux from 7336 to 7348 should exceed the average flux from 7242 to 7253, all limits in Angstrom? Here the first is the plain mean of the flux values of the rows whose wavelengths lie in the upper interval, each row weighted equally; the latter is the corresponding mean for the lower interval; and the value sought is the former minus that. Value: 2.1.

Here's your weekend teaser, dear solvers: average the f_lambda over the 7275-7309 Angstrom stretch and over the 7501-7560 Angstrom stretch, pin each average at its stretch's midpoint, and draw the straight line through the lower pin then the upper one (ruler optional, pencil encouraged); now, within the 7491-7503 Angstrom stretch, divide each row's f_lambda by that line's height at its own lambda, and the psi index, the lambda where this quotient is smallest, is 7497.15 Angstrom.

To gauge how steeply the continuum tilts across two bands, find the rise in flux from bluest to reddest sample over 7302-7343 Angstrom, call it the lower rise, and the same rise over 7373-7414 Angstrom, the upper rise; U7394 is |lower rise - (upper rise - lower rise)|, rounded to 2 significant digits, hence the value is 1.3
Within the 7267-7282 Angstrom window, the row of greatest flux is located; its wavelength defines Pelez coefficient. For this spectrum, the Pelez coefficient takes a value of 7272.70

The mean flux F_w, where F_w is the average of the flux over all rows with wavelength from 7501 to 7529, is 10.0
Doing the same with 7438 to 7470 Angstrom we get 9.5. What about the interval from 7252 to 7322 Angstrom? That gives 7.8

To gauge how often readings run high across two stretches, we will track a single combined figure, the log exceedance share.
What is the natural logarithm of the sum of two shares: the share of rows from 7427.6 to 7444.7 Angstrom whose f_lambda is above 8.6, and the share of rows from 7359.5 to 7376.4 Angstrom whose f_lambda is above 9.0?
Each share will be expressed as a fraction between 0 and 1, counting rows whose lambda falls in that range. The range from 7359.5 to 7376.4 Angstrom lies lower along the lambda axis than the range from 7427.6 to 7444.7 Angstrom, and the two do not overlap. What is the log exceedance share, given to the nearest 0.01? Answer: 0.18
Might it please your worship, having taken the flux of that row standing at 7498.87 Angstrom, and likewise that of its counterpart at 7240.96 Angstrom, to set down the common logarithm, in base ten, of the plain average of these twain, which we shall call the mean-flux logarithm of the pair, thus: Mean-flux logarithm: 0.90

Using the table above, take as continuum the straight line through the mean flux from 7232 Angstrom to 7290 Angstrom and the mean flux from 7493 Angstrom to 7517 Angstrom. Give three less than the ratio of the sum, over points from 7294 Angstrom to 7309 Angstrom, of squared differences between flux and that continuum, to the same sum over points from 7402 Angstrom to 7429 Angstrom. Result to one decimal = -2.5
